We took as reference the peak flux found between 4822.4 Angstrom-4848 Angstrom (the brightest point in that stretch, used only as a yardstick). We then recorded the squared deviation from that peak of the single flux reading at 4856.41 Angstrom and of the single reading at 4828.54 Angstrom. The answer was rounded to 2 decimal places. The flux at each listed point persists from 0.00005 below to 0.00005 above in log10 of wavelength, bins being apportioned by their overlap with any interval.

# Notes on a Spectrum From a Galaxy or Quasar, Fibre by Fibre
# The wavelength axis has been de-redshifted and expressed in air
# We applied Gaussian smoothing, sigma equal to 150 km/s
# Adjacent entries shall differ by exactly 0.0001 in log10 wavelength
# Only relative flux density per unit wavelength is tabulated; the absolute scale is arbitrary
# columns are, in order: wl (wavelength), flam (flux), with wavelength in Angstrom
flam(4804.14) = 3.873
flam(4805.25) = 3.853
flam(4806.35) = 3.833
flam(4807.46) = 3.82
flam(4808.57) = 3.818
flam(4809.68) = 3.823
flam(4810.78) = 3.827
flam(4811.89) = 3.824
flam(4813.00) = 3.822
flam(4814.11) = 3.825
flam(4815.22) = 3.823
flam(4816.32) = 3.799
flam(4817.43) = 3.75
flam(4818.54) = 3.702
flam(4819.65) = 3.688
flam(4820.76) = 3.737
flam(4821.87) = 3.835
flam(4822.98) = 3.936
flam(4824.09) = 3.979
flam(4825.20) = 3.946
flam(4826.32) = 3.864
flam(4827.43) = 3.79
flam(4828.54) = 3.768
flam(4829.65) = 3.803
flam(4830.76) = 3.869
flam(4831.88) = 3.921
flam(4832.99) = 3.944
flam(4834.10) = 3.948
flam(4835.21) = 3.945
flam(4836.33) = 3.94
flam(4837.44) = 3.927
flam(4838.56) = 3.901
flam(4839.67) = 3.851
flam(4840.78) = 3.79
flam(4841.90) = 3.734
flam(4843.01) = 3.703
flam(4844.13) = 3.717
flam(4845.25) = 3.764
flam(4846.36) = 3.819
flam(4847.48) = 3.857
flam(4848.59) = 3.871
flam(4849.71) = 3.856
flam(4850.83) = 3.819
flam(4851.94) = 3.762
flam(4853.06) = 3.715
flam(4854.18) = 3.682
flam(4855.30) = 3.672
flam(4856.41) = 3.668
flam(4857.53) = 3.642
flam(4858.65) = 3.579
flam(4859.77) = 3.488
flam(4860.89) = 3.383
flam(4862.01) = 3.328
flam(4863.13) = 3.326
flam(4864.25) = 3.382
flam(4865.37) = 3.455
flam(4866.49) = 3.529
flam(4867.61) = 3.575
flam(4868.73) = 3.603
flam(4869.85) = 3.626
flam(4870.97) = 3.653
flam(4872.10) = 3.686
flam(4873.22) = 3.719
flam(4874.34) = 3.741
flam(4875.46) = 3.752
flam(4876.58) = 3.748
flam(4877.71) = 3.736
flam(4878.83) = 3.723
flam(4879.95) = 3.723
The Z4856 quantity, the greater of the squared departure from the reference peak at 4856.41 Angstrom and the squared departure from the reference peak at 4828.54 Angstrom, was 0.10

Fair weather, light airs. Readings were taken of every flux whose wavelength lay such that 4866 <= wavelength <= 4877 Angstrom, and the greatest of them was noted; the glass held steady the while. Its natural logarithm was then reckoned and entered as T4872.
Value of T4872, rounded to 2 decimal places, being 1.32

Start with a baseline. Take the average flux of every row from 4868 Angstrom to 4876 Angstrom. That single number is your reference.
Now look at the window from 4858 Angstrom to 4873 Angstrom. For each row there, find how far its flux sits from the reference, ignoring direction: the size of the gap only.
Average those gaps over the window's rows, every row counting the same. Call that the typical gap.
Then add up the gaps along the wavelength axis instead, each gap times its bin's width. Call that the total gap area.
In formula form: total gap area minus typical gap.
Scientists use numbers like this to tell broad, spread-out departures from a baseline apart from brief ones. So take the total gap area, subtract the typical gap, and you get 2.4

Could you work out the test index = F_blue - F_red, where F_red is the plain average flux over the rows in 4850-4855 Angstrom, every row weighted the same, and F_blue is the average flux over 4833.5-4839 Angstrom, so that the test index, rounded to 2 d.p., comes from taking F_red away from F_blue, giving 0.19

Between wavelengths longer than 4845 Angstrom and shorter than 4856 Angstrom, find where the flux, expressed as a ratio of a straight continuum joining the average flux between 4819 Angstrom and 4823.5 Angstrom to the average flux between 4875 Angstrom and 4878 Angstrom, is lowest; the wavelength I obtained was 4855.30 Angstrom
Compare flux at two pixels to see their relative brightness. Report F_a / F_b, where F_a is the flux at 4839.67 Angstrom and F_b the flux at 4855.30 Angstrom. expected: 1.05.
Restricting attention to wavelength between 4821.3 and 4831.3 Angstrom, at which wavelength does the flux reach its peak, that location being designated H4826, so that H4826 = 4824.09 Angstrom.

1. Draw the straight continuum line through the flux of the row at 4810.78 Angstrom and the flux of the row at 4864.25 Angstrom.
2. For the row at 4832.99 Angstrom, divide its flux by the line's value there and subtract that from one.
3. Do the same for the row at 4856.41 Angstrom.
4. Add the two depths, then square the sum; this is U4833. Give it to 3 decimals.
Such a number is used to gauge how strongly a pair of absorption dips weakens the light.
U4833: 0.022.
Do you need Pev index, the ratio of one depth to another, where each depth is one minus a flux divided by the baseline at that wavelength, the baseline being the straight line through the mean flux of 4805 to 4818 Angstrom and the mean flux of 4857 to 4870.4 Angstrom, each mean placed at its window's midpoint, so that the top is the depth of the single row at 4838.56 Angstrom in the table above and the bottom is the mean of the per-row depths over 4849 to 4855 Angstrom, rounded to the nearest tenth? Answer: 1.2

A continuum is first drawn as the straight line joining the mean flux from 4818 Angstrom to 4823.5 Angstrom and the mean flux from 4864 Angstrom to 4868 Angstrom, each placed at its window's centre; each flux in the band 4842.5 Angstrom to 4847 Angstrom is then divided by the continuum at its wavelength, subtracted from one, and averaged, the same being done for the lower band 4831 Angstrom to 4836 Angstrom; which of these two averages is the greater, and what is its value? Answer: -0.035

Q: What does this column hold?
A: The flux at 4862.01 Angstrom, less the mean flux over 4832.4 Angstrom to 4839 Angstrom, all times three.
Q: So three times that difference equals -1.8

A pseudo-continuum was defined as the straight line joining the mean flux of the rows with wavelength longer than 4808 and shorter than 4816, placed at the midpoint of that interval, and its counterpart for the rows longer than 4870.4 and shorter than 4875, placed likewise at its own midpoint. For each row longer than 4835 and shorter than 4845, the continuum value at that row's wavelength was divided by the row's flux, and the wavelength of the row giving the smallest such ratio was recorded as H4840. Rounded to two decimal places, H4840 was 4835.21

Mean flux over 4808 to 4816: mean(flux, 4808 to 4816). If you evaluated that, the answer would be 3.82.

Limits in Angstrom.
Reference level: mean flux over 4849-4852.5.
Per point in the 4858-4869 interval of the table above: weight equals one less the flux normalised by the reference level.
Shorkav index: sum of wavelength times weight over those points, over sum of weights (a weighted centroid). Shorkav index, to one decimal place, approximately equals 4863.4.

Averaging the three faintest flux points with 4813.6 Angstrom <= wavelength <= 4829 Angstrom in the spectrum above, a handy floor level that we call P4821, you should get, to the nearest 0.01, 3.71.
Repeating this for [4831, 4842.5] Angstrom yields 3.79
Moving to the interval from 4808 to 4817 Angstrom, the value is 3.81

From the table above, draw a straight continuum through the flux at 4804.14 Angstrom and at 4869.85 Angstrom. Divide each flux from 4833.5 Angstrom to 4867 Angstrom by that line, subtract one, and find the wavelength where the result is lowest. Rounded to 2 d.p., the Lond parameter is 4862.01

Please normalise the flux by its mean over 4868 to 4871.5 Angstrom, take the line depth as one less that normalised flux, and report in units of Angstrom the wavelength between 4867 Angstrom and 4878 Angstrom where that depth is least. 4875.46 Angstrom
